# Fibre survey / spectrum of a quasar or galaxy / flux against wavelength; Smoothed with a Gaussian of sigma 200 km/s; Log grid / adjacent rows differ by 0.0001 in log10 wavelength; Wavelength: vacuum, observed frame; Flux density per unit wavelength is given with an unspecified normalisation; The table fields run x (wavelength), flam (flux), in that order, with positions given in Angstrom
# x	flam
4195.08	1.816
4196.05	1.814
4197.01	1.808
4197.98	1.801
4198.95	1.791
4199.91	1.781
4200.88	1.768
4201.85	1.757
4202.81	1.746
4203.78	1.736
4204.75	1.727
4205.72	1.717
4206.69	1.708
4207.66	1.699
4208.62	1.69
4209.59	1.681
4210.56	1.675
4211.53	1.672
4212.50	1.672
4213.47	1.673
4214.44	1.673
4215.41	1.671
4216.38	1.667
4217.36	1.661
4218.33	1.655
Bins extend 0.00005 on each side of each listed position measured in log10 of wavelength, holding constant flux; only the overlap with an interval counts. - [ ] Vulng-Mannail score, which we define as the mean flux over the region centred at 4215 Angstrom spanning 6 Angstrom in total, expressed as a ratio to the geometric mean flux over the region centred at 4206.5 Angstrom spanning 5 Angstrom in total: 0.98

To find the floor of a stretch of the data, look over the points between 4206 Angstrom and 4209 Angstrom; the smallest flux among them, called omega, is 1.69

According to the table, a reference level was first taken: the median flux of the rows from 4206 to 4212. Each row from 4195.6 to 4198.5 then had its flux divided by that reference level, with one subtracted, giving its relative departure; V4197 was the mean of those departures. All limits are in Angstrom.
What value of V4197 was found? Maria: 0.072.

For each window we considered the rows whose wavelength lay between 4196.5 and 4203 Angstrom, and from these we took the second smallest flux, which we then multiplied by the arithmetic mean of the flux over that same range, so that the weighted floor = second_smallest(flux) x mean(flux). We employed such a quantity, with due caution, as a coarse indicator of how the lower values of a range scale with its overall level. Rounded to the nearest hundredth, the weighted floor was 3.13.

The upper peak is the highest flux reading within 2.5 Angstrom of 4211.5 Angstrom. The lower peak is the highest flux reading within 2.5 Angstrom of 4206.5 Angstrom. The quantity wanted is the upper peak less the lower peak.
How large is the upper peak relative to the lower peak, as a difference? -0.046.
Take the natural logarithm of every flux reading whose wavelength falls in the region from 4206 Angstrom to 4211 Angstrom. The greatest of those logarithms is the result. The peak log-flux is 0.54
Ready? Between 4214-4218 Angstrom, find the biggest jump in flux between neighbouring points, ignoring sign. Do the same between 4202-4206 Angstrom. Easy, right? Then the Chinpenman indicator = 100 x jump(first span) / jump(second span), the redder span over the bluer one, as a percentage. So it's 60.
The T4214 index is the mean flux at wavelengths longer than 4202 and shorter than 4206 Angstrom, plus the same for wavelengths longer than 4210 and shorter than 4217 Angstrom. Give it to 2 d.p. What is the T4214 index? 3.40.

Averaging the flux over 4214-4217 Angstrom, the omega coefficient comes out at 1.67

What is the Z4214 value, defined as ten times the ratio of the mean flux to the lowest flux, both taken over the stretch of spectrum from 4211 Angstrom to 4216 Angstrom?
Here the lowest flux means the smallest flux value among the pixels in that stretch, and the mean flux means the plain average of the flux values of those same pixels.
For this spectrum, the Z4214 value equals 10.01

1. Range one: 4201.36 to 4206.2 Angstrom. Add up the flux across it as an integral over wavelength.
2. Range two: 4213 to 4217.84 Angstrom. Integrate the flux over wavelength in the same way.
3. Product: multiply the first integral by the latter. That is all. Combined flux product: 68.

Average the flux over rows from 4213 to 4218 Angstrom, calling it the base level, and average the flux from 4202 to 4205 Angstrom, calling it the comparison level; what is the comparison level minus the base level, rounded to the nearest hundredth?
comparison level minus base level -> 0.07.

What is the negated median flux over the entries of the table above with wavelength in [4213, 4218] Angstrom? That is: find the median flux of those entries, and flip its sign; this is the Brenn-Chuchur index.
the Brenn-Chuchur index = -1.67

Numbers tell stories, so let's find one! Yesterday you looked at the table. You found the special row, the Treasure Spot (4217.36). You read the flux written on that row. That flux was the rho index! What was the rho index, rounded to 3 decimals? 1.661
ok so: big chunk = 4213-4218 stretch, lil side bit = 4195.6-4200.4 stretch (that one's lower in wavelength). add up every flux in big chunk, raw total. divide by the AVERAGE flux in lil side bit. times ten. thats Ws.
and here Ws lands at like 46.4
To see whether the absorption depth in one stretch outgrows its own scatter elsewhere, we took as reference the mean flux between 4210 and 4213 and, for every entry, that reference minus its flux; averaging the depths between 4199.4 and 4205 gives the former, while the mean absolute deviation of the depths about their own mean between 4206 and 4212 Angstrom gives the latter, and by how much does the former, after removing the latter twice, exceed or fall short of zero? -0.10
